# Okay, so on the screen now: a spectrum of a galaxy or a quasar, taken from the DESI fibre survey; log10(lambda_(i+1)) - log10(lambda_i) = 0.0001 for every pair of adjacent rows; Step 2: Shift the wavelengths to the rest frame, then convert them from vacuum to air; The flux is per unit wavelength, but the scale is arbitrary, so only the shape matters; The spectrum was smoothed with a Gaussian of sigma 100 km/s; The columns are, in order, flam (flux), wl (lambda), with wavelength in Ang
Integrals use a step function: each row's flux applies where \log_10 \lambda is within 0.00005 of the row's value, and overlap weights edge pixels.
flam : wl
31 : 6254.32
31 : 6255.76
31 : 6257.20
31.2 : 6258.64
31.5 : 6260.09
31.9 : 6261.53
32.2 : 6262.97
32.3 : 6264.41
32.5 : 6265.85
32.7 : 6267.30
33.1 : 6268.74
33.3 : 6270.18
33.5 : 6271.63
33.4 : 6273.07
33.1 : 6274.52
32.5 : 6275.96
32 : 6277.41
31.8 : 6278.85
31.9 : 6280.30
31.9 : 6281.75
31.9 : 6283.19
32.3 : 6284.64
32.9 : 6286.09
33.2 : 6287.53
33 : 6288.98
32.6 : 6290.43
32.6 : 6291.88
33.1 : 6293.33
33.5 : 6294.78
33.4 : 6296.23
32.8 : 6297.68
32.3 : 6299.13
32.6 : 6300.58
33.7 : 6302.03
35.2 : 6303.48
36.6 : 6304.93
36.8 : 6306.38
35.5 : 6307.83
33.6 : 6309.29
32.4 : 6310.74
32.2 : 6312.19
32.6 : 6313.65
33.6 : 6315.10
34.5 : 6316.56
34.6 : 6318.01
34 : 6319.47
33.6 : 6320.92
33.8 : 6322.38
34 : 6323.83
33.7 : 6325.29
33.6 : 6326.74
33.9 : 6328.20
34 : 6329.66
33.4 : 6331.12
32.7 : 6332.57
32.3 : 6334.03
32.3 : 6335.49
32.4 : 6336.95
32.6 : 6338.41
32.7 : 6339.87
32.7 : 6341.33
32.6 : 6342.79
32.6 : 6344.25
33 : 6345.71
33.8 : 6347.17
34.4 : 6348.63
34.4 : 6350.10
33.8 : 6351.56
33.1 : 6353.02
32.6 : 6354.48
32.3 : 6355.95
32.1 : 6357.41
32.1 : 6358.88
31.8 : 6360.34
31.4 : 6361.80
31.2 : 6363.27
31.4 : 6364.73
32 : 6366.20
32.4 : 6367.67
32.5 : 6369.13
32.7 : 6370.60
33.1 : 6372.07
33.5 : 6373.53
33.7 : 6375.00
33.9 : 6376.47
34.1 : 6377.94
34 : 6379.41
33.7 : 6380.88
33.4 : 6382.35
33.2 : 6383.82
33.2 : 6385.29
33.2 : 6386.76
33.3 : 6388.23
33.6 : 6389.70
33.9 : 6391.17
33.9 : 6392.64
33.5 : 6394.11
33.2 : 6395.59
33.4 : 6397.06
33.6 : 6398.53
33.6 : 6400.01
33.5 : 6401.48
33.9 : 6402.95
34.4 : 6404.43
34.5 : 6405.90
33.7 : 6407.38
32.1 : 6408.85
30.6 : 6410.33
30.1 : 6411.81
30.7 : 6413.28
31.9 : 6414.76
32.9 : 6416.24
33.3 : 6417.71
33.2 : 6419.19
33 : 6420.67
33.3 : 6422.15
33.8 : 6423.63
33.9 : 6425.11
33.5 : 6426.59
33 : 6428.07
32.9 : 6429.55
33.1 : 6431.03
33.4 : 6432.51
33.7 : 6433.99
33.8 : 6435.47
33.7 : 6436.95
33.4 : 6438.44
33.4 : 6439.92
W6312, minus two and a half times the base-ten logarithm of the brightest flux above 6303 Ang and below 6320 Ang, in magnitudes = -3.915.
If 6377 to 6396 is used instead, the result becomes -3.832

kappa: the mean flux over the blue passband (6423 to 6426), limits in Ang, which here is 33.8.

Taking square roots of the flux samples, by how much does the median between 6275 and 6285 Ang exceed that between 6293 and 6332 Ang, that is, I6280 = -0.15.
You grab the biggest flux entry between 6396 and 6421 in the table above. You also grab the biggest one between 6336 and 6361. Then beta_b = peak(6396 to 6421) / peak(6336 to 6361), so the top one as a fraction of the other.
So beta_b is 1.00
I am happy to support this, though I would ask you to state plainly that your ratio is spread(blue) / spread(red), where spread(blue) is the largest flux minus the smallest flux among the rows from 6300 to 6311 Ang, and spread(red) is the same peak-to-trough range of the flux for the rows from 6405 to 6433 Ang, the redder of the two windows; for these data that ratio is 1.00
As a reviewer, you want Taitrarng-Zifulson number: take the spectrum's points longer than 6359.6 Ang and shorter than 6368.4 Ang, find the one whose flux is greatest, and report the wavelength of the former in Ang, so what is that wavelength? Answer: 6367.67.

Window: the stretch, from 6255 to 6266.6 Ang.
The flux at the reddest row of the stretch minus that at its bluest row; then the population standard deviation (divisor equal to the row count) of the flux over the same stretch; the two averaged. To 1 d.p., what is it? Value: 1.0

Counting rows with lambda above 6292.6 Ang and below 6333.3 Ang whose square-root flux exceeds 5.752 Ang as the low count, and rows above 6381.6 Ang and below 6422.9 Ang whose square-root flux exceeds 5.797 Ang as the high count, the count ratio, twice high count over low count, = 0.57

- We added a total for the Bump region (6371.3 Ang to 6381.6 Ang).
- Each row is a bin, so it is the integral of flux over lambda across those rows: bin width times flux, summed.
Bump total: 347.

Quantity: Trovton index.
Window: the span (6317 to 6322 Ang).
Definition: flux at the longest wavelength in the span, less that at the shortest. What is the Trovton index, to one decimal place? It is -1.0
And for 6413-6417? 2.2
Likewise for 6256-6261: 0.5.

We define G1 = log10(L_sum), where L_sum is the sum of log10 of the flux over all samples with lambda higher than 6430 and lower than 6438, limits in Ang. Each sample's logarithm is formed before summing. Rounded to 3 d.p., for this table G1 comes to 0.882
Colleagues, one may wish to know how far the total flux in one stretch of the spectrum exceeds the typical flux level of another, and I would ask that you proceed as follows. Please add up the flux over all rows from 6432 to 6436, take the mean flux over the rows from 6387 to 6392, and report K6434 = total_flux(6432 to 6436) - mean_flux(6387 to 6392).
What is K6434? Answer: 67.3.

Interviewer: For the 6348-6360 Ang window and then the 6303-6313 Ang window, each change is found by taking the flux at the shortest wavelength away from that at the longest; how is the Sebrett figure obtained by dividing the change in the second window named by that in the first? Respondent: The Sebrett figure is 1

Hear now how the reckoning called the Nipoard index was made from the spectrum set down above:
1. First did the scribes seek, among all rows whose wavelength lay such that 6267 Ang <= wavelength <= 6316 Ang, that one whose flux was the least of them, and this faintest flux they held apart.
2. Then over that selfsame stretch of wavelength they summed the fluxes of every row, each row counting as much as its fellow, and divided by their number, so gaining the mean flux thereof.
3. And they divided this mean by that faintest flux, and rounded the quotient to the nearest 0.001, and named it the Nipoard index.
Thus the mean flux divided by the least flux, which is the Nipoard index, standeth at 1.043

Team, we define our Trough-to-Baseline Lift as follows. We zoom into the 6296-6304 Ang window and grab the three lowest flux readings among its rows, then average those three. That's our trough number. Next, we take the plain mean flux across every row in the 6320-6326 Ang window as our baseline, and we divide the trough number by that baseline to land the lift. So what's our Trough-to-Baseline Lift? 0.964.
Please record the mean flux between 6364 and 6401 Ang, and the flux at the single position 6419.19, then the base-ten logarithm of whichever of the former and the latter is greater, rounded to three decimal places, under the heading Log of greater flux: 1.522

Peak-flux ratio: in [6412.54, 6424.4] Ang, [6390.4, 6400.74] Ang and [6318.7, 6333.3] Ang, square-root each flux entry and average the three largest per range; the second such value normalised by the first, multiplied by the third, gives 5.86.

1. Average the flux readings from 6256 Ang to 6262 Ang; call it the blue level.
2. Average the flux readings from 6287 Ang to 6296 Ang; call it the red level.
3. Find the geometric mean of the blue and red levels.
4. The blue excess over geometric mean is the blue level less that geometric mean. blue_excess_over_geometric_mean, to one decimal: -0.8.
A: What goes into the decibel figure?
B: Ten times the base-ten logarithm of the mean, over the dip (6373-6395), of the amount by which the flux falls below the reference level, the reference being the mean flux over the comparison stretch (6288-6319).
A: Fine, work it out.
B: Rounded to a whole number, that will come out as -12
